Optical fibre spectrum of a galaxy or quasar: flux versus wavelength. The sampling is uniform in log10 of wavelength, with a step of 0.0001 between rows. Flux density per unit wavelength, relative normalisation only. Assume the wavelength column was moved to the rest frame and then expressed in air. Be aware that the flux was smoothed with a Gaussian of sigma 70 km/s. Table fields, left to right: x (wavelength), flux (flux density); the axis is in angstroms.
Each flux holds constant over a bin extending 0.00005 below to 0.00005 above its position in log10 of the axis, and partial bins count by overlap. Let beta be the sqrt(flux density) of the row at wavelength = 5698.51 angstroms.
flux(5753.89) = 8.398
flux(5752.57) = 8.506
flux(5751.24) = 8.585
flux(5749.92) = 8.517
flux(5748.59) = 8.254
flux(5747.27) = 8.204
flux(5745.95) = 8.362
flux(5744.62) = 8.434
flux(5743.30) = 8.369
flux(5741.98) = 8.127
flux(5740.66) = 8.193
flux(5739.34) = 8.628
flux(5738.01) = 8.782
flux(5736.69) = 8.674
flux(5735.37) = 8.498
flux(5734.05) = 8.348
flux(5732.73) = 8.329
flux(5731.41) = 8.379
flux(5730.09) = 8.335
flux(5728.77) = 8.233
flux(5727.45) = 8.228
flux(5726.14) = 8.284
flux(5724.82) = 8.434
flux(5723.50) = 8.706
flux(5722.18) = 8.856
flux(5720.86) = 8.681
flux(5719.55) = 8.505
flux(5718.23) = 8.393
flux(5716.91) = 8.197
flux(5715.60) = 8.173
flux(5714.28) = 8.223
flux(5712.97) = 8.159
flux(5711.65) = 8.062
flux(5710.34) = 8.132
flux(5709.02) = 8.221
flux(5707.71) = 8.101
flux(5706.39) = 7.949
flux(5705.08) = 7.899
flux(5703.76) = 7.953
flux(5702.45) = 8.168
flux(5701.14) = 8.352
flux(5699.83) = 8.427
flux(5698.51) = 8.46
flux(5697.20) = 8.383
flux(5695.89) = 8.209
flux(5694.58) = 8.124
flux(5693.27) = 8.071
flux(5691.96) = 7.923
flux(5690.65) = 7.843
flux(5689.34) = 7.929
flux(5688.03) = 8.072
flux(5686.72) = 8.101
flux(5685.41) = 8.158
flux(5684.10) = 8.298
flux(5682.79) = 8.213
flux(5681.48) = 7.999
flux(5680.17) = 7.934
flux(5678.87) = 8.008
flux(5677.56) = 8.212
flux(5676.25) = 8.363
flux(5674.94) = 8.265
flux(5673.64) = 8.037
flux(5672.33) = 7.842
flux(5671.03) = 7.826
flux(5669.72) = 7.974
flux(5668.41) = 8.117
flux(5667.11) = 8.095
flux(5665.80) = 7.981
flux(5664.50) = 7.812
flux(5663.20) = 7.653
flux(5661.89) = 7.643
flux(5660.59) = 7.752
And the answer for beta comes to 2.91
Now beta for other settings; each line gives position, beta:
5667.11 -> 2.85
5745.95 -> 2.89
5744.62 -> 2.90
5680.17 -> 2.82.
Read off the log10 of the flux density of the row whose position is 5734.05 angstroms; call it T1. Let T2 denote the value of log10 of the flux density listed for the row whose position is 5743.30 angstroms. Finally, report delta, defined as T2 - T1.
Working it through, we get 0.001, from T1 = 0.922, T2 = 0.923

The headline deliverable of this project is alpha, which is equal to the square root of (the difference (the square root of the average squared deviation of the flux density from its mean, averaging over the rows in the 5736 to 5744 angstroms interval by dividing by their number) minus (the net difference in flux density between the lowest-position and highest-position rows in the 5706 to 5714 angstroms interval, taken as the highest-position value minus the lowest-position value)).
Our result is 0.194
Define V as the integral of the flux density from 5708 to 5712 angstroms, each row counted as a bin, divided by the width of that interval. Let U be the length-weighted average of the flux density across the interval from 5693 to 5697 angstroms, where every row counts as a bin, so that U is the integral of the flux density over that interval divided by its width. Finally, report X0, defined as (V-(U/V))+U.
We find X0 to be 15.3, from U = 8.18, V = 8.15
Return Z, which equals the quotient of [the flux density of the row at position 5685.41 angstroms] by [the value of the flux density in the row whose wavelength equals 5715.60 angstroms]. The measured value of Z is 1.00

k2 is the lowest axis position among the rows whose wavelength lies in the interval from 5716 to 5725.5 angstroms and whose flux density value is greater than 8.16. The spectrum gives 5716.91 angstroms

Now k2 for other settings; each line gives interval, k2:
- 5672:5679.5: 5674.94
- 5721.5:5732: 5722.18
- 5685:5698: 5695.89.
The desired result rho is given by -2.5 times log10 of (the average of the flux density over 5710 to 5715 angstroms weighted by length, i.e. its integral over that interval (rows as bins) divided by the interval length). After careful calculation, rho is -2.28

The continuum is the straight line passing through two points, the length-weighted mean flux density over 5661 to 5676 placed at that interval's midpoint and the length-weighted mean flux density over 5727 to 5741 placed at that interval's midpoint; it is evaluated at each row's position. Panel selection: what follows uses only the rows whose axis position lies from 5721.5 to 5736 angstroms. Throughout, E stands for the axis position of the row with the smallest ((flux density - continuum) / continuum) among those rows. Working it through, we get 5728.77 angstroms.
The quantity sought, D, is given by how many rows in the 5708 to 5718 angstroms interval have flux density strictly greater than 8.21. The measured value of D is 2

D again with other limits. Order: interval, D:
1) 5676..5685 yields 4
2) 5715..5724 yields 5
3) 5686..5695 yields 0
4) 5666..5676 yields 1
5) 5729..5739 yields 7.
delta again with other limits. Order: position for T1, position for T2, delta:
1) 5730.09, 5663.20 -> -0.037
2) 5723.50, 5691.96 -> -0.041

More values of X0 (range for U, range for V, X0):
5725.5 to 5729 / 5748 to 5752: 15.7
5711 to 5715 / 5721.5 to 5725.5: 15.8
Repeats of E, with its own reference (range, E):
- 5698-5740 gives 5705.08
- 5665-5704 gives 5690.65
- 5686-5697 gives 5690.65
